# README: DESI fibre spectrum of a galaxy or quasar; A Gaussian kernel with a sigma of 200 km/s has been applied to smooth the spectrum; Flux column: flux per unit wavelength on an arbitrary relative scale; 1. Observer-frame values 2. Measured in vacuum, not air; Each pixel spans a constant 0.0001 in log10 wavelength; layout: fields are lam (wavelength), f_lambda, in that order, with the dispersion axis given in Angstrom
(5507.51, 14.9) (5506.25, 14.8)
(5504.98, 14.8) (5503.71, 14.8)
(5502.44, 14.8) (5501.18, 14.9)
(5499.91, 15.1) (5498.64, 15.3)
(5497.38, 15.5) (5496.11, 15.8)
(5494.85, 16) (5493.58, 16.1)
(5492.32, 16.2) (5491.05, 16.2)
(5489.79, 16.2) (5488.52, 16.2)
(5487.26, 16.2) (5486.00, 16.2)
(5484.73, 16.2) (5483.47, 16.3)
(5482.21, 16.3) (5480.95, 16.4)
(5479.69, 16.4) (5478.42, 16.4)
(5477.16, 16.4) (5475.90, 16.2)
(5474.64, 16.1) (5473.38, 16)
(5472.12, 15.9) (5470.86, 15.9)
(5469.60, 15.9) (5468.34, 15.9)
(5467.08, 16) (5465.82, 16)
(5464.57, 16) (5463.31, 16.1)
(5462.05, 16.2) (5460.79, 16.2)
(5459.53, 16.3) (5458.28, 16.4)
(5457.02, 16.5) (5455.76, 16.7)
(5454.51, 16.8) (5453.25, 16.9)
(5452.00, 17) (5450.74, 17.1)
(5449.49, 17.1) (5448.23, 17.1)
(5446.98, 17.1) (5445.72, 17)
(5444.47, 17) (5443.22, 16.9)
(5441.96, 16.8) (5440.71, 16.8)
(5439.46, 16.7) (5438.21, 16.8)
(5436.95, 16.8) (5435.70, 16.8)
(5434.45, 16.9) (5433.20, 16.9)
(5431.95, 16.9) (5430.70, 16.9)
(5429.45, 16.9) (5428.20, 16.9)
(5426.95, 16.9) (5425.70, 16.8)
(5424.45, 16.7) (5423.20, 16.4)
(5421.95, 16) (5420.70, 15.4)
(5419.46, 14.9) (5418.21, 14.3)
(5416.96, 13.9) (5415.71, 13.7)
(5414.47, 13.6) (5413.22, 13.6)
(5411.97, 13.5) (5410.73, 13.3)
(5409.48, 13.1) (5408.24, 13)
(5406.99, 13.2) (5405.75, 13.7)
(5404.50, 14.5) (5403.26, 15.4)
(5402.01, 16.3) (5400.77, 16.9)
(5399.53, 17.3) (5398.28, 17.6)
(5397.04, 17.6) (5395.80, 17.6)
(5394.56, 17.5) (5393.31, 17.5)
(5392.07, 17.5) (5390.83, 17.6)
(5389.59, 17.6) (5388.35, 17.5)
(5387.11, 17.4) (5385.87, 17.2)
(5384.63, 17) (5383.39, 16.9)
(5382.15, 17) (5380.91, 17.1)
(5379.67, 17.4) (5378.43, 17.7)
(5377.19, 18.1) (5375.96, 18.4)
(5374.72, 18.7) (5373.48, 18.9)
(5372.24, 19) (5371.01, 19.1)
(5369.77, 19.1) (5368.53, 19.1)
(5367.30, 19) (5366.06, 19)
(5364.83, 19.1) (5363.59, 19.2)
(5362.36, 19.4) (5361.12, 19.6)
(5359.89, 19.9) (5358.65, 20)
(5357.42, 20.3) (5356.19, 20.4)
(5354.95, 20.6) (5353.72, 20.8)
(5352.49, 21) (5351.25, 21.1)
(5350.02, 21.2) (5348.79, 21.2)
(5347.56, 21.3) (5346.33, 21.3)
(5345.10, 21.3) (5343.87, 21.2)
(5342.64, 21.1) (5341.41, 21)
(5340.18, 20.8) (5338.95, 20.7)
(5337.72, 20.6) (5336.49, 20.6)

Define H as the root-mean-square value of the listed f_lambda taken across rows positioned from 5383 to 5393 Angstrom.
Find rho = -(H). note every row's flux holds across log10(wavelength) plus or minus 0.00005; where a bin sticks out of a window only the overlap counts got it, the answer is -17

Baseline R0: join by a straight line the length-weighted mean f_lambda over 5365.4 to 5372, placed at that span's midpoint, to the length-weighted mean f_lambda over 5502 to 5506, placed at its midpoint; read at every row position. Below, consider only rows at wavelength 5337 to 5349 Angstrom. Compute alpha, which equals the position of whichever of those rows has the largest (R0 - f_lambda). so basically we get 5337.72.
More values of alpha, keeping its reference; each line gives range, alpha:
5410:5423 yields 5410.73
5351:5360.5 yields 5359.89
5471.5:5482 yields 5472.12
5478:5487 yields 5478.42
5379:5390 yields 5383.39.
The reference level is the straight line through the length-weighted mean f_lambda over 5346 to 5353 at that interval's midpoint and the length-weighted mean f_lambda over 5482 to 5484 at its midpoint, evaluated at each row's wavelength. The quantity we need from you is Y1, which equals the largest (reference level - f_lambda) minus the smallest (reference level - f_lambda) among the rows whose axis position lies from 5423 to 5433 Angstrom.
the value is 0.8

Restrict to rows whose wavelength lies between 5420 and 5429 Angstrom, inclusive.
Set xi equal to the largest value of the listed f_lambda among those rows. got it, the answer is 16.9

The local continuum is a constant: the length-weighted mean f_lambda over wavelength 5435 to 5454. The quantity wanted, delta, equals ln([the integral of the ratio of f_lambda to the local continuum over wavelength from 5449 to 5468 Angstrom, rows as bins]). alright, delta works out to 2.92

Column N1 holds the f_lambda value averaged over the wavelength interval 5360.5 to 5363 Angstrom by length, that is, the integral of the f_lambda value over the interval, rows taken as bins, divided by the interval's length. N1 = 19.5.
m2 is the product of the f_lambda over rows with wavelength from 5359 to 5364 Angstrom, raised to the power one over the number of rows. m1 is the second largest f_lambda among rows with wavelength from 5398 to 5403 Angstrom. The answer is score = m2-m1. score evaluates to 2.2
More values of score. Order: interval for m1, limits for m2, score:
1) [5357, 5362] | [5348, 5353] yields 1.1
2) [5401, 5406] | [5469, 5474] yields 0.5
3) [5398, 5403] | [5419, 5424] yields -1.6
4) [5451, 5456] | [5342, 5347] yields 4.3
